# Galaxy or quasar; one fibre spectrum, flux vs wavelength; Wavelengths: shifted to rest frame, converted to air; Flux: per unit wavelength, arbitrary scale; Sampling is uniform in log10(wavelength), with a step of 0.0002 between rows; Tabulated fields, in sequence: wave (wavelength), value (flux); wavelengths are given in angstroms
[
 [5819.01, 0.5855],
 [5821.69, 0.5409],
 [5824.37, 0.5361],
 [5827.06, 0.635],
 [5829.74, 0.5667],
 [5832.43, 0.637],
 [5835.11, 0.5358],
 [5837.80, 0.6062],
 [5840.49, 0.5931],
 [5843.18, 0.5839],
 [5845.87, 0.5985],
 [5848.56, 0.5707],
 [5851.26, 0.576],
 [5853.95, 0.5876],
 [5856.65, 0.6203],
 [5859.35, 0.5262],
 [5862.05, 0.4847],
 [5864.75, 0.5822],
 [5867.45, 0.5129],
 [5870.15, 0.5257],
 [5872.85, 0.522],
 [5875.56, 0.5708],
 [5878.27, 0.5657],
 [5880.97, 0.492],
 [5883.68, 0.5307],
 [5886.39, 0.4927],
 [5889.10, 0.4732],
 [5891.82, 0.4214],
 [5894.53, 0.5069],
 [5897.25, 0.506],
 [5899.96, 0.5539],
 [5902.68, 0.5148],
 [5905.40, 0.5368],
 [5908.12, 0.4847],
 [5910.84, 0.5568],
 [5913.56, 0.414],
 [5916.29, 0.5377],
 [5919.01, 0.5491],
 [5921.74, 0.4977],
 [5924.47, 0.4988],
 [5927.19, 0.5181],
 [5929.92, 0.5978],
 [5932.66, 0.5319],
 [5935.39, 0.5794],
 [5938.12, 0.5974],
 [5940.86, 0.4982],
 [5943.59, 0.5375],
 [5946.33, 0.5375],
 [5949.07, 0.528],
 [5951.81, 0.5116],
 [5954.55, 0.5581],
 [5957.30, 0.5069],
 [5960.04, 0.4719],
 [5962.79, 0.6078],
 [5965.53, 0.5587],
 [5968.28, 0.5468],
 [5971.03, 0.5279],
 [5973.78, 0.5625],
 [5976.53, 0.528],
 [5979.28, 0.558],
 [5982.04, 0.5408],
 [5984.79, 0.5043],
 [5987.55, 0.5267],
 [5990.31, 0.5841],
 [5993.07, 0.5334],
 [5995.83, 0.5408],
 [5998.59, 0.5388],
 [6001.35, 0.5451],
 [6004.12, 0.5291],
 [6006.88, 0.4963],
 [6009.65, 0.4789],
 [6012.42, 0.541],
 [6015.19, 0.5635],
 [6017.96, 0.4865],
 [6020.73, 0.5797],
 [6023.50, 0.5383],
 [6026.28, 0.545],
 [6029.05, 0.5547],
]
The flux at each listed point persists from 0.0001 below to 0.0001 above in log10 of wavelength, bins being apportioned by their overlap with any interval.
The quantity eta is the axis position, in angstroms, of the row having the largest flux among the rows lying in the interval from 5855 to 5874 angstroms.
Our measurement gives 5856.65 angstroms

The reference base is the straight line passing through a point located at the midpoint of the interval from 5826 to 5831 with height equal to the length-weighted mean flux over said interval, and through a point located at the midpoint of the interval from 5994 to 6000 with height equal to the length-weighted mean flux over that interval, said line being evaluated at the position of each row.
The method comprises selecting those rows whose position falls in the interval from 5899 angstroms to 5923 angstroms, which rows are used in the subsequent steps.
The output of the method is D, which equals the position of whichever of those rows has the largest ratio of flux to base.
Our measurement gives 5910.84 angstroms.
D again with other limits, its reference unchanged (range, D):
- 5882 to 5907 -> 5899.96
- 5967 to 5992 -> 5990.31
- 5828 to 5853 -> 5832.43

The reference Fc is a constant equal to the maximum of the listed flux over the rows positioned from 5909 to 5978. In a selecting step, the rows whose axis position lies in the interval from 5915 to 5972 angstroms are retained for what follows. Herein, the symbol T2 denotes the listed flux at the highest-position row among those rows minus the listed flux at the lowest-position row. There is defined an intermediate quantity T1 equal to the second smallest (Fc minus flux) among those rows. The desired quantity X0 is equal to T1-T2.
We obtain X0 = 0.020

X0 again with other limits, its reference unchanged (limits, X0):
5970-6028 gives 0.011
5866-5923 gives 0.057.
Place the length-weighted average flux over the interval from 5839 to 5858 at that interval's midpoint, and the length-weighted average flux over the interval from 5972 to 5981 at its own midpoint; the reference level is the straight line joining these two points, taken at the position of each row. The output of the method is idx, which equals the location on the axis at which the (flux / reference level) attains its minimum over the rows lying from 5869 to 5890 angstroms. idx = 5889.10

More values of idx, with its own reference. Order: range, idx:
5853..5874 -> 5862.05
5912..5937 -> 5913.56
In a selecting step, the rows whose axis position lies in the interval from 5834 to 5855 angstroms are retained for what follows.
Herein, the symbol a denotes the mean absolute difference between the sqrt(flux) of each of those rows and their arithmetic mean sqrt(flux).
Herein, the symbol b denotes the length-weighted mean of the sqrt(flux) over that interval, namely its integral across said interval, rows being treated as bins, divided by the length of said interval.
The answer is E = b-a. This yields 0.753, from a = 0.010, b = 0.763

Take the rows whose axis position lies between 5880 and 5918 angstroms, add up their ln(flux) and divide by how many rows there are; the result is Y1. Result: -0.694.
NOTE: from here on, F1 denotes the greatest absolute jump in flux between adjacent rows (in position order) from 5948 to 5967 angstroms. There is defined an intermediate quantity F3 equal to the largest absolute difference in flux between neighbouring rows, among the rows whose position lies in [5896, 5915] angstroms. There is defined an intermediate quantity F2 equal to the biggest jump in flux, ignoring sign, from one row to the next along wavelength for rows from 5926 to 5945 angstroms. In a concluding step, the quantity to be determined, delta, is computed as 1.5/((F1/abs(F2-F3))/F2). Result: 0.048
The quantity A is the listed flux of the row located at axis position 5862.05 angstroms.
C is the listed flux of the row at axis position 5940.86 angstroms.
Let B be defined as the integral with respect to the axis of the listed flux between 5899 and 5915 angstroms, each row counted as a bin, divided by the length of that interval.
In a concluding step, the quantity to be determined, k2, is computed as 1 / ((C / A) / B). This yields 0.50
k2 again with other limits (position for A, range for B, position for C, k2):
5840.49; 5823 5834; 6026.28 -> 0.64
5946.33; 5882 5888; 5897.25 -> 0.54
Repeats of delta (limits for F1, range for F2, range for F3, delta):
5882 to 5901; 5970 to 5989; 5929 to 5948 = 0.040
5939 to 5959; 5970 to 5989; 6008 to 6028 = 0.061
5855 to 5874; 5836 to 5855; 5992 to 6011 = 0.002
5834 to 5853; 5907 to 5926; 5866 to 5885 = 0.210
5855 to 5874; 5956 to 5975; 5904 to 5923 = 0.014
